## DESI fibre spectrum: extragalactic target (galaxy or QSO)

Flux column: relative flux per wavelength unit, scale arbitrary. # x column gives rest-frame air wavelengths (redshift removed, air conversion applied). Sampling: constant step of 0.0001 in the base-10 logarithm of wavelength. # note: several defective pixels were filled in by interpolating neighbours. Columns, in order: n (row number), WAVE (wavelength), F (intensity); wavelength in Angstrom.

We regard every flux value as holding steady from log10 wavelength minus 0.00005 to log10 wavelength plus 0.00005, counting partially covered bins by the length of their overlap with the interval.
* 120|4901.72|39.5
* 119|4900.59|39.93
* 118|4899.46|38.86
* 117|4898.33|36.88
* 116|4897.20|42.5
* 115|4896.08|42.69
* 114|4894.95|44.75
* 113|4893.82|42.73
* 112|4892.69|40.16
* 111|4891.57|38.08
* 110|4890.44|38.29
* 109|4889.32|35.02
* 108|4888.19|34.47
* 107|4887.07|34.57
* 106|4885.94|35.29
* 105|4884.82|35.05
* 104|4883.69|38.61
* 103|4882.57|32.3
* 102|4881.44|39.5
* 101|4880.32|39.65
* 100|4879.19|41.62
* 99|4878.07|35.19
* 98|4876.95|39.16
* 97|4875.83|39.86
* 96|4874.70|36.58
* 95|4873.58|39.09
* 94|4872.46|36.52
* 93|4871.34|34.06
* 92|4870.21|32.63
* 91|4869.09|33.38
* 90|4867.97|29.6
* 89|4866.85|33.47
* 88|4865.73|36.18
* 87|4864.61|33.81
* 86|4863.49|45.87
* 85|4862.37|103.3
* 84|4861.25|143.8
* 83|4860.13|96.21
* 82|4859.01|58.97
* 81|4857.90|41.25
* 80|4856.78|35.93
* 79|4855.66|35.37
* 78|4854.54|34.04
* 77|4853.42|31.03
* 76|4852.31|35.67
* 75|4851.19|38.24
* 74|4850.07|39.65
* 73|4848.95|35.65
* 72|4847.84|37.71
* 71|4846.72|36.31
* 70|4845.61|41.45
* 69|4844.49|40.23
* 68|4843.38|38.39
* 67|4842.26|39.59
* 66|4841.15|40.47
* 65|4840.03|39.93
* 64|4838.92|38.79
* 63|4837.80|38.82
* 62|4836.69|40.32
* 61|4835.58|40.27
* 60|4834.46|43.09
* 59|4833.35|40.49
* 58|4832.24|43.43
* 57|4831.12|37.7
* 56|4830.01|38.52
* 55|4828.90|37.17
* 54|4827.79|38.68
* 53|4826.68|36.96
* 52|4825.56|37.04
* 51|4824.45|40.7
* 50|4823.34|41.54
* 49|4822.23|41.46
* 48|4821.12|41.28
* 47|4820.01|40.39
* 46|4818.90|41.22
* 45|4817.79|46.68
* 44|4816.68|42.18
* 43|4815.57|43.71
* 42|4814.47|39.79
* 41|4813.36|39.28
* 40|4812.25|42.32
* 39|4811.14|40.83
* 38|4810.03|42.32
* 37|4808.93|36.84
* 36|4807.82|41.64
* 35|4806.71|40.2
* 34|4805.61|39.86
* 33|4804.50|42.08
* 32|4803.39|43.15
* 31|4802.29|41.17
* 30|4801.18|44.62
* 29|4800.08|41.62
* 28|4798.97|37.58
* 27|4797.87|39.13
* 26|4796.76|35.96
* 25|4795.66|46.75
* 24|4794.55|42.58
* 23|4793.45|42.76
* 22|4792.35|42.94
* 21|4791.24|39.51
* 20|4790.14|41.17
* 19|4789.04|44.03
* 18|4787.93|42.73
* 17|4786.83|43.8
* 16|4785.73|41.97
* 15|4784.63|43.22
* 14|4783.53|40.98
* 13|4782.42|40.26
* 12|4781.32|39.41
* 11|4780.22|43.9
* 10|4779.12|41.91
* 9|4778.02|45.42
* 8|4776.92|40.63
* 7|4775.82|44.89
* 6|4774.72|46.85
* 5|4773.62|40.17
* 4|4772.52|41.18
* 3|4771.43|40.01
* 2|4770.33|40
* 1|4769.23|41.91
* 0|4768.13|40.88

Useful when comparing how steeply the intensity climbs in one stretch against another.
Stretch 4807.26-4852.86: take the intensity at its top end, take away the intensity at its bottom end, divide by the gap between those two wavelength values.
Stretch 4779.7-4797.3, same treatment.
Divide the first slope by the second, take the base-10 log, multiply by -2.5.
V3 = 1.4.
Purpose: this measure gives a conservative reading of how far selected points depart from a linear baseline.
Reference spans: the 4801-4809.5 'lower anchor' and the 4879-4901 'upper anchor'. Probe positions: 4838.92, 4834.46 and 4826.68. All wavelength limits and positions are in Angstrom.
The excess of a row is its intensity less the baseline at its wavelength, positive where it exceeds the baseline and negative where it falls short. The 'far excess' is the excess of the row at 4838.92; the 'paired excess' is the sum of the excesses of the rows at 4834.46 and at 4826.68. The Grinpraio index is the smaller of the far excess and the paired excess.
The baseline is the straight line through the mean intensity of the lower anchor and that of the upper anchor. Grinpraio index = -1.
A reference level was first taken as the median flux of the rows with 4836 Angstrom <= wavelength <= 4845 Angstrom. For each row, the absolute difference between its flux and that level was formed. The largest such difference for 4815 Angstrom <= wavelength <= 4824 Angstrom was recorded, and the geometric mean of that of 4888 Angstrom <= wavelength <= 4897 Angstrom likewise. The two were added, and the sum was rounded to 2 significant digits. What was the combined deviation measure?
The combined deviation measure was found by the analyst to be 9.3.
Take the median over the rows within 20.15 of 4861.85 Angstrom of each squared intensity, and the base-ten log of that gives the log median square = 3.159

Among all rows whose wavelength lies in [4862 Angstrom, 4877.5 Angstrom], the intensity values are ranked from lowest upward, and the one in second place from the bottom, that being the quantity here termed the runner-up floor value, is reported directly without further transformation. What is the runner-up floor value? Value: 32.63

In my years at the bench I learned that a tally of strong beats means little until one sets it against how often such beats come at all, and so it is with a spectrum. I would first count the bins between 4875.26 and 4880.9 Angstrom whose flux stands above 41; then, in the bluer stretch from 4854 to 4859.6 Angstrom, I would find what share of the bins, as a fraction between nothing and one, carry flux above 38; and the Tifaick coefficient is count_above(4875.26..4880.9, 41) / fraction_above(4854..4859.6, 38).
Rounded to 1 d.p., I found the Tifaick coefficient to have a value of 2.5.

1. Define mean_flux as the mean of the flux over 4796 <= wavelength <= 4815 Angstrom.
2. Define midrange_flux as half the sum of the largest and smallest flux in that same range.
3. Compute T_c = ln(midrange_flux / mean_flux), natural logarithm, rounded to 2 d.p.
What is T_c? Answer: -0.01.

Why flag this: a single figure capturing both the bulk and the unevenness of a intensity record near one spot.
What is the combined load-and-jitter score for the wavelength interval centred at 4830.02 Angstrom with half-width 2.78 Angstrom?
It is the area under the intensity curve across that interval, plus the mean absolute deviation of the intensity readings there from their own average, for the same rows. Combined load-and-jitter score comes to 219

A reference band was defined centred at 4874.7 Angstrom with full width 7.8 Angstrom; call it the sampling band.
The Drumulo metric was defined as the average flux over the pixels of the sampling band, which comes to 37.2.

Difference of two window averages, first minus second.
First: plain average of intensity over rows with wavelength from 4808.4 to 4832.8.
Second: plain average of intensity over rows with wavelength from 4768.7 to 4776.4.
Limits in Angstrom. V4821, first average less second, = -1.7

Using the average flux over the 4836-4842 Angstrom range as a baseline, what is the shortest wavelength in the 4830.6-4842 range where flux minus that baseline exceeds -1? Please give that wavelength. 4832.24 Angstrom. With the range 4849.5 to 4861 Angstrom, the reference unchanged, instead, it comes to 4850.07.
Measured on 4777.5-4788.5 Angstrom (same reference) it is 4778.02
